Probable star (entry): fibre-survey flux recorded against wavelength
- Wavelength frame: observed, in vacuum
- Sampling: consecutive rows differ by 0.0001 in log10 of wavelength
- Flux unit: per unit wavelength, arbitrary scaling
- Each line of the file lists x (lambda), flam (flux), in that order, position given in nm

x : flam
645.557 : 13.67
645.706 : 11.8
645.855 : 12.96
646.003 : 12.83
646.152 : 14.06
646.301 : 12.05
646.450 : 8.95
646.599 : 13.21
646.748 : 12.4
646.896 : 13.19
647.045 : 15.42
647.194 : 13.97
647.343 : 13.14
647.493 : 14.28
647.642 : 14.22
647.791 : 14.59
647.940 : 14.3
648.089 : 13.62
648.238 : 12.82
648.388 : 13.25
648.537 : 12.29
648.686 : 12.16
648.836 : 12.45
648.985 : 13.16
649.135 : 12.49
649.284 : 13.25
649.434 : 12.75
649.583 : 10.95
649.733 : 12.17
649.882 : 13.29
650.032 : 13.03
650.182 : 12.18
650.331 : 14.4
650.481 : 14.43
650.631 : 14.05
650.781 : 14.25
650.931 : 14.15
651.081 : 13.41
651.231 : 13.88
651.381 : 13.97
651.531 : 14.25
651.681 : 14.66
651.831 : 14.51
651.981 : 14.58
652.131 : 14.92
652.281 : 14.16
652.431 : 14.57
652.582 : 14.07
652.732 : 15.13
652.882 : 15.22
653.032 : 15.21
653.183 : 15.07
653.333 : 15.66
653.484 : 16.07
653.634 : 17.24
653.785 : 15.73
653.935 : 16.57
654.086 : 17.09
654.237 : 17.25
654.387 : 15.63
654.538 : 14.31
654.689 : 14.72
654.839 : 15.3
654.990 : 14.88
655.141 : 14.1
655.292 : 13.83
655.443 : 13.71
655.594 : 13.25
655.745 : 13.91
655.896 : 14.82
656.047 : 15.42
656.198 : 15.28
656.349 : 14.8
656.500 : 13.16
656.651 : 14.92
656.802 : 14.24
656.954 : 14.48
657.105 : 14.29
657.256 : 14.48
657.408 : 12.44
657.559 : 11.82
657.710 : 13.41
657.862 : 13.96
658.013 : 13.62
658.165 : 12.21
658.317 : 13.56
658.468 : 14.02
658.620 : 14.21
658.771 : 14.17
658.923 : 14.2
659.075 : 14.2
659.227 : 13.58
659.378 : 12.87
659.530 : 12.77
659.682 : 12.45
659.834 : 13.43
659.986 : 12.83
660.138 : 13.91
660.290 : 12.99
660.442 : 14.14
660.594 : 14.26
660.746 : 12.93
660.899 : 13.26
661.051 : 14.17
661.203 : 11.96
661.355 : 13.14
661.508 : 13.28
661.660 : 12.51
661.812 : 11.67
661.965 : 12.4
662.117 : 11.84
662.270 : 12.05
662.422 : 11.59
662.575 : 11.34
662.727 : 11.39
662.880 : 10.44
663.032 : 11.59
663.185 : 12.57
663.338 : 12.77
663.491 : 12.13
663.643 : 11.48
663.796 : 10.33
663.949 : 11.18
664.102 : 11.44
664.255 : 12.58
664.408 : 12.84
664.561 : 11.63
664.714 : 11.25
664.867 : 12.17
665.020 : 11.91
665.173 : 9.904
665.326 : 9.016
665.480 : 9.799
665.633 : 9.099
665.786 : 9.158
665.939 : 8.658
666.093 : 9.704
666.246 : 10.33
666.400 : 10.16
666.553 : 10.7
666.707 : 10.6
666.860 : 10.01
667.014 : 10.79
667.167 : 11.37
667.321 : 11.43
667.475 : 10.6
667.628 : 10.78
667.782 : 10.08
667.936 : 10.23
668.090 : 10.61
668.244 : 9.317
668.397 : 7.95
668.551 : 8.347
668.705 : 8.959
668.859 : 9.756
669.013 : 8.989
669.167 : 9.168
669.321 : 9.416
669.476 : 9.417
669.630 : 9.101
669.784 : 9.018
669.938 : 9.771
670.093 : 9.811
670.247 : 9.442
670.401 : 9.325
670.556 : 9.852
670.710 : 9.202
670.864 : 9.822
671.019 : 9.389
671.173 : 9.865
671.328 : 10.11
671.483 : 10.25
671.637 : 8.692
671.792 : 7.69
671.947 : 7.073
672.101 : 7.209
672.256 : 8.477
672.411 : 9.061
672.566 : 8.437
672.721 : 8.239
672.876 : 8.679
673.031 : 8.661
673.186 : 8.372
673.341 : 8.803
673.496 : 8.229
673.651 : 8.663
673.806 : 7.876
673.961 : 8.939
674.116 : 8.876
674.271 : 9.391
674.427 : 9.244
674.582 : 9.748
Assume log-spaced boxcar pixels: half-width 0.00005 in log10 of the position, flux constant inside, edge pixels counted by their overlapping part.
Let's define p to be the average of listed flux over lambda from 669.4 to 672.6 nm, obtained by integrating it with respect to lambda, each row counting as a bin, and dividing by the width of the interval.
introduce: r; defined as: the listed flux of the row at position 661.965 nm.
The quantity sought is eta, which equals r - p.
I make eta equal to 3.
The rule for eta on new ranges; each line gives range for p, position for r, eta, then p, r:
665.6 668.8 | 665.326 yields -1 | 10.0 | 9.016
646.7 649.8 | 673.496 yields -5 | 13.2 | 8.229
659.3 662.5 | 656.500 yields 0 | 12.9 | 13.16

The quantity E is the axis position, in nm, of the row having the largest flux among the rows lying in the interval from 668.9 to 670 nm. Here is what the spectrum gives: 669.938 nm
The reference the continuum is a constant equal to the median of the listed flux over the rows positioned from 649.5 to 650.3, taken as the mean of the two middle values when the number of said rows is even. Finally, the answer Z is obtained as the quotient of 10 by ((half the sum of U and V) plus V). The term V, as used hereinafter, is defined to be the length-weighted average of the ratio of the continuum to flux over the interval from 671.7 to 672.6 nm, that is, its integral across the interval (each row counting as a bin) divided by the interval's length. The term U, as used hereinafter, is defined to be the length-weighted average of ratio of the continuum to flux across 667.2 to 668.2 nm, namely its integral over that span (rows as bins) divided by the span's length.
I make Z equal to 3.5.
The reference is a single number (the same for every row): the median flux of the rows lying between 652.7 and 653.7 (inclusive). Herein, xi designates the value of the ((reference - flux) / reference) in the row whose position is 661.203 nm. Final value 0.21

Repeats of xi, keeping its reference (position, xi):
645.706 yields 0.22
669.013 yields 0.41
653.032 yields 0.00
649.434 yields 0.16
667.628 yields 0.29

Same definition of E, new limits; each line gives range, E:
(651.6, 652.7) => 652.131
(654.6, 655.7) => 654.839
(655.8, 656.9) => 656.047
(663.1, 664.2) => 663.338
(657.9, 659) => 658.620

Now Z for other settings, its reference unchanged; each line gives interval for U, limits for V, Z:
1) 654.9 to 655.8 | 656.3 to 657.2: 5.8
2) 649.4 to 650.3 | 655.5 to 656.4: 5.7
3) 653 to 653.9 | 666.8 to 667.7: 4.8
